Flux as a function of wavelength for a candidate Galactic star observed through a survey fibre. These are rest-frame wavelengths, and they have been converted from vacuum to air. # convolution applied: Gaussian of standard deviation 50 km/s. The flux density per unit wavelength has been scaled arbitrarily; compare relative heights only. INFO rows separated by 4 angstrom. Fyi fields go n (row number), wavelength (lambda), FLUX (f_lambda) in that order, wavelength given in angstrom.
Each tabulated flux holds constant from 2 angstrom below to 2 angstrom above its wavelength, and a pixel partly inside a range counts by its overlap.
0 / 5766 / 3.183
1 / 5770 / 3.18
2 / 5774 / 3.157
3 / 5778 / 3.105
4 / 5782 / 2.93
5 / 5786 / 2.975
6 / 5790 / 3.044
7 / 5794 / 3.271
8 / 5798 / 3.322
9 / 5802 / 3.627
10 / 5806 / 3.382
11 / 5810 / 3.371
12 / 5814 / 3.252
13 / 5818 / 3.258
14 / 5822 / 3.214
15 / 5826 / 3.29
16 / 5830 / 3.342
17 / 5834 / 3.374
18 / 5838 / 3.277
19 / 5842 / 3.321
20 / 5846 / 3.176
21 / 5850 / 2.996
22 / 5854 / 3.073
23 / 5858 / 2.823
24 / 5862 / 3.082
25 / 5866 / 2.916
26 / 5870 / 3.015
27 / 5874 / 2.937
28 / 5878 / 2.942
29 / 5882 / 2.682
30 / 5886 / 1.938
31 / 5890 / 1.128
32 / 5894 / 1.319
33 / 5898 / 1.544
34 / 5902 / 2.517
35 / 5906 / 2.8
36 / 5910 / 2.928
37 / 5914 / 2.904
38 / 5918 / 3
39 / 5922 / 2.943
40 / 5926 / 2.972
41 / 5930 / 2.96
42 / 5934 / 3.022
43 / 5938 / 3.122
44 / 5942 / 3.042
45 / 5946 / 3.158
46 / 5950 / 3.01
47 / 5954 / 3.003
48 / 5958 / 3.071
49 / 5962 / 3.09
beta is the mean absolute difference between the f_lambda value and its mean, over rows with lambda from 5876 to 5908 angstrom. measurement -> 0.63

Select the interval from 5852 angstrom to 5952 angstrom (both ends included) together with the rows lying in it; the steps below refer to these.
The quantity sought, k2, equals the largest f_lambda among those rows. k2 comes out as 3.158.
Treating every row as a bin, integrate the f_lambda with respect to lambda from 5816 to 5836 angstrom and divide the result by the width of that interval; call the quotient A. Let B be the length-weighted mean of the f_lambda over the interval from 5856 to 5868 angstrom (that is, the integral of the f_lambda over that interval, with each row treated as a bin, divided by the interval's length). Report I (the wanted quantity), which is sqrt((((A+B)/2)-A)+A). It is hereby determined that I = 1.77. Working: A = 3.3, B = 2.9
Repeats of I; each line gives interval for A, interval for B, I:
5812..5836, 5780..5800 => 1.79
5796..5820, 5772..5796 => 1.80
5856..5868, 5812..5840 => 1.76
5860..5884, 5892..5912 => 1.60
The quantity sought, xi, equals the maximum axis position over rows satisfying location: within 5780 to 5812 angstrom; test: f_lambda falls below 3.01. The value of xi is 5786 angstrom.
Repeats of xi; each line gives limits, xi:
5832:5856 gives 5850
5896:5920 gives 5918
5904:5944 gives 5930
